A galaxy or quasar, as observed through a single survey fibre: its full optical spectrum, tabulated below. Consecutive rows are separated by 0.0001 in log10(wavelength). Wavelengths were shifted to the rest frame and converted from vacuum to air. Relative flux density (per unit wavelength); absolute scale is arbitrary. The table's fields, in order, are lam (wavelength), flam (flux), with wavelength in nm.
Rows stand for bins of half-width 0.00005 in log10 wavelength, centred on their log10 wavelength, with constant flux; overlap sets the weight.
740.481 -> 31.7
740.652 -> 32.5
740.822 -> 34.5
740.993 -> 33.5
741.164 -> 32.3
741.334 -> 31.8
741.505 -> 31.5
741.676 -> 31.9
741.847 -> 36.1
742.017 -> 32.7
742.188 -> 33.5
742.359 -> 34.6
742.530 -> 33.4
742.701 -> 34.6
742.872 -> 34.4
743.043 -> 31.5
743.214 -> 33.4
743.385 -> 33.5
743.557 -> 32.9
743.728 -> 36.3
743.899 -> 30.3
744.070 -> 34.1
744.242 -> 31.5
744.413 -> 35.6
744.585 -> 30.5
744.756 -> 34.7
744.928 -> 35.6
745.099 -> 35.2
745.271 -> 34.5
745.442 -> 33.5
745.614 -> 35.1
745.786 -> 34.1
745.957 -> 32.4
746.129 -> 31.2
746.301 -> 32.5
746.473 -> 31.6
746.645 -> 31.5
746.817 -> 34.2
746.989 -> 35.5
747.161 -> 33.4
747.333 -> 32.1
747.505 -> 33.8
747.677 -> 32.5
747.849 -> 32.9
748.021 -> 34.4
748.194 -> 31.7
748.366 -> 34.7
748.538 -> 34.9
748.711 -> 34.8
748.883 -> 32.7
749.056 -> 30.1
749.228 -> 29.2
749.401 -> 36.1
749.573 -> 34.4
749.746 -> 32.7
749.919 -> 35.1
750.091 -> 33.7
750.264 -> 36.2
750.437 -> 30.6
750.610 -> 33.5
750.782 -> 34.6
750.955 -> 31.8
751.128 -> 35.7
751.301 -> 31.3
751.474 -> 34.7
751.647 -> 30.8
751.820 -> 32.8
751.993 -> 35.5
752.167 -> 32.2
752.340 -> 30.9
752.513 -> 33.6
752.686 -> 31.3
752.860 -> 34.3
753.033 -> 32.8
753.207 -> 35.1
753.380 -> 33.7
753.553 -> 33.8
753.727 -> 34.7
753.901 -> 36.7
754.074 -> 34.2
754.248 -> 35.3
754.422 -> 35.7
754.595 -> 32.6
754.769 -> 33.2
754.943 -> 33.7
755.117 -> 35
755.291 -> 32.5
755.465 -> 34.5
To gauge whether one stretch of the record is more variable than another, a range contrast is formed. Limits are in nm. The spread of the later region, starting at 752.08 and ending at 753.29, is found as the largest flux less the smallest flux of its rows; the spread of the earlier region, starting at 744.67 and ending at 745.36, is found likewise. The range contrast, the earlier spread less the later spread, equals -3.1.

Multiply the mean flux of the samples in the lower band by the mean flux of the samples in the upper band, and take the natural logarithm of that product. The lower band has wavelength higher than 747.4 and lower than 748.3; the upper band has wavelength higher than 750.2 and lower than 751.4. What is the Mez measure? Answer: 7.01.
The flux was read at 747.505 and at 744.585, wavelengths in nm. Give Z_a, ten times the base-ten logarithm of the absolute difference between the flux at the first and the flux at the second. 5.2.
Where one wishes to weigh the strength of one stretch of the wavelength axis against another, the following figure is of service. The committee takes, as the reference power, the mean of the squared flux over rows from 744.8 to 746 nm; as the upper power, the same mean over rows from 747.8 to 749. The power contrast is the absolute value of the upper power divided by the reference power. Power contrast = 0.96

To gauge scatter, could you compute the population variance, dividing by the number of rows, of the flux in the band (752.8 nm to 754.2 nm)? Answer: 1.17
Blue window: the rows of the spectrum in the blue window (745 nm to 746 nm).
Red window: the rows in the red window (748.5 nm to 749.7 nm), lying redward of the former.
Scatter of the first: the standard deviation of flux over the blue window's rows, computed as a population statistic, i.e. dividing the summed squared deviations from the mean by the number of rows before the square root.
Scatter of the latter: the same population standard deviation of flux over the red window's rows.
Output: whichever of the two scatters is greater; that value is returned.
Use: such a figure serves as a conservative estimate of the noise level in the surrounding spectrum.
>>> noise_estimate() 2.4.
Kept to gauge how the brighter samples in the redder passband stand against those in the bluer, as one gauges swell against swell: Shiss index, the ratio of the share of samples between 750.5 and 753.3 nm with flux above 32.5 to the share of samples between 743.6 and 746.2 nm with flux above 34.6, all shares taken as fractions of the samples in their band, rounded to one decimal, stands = 1.6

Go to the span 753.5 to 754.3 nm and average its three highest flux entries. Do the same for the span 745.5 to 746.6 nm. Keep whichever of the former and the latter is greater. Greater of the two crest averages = 35.6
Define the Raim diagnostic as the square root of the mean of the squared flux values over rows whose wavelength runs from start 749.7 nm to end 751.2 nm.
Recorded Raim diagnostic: 33.8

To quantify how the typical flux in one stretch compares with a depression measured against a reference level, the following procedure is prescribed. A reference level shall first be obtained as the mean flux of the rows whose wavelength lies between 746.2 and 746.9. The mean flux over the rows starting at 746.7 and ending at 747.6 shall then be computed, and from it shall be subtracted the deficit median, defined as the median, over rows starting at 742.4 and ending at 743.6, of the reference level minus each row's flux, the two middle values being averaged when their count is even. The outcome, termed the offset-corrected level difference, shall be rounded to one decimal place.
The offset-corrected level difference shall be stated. 34.7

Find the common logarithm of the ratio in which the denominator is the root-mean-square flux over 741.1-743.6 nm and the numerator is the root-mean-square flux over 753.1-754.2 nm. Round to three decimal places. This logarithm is 0.019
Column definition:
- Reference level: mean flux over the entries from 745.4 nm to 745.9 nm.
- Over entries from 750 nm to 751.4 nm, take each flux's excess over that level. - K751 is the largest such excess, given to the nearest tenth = 2.0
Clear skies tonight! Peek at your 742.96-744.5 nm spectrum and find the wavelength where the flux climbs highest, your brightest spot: 743.728 nm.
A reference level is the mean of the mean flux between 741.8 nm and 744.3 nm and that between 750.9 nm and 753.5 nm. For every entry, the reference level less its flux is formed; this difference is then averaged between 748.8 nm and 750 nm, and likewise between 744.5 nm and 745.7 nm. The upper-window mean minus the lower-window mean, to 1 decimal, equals 1.3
